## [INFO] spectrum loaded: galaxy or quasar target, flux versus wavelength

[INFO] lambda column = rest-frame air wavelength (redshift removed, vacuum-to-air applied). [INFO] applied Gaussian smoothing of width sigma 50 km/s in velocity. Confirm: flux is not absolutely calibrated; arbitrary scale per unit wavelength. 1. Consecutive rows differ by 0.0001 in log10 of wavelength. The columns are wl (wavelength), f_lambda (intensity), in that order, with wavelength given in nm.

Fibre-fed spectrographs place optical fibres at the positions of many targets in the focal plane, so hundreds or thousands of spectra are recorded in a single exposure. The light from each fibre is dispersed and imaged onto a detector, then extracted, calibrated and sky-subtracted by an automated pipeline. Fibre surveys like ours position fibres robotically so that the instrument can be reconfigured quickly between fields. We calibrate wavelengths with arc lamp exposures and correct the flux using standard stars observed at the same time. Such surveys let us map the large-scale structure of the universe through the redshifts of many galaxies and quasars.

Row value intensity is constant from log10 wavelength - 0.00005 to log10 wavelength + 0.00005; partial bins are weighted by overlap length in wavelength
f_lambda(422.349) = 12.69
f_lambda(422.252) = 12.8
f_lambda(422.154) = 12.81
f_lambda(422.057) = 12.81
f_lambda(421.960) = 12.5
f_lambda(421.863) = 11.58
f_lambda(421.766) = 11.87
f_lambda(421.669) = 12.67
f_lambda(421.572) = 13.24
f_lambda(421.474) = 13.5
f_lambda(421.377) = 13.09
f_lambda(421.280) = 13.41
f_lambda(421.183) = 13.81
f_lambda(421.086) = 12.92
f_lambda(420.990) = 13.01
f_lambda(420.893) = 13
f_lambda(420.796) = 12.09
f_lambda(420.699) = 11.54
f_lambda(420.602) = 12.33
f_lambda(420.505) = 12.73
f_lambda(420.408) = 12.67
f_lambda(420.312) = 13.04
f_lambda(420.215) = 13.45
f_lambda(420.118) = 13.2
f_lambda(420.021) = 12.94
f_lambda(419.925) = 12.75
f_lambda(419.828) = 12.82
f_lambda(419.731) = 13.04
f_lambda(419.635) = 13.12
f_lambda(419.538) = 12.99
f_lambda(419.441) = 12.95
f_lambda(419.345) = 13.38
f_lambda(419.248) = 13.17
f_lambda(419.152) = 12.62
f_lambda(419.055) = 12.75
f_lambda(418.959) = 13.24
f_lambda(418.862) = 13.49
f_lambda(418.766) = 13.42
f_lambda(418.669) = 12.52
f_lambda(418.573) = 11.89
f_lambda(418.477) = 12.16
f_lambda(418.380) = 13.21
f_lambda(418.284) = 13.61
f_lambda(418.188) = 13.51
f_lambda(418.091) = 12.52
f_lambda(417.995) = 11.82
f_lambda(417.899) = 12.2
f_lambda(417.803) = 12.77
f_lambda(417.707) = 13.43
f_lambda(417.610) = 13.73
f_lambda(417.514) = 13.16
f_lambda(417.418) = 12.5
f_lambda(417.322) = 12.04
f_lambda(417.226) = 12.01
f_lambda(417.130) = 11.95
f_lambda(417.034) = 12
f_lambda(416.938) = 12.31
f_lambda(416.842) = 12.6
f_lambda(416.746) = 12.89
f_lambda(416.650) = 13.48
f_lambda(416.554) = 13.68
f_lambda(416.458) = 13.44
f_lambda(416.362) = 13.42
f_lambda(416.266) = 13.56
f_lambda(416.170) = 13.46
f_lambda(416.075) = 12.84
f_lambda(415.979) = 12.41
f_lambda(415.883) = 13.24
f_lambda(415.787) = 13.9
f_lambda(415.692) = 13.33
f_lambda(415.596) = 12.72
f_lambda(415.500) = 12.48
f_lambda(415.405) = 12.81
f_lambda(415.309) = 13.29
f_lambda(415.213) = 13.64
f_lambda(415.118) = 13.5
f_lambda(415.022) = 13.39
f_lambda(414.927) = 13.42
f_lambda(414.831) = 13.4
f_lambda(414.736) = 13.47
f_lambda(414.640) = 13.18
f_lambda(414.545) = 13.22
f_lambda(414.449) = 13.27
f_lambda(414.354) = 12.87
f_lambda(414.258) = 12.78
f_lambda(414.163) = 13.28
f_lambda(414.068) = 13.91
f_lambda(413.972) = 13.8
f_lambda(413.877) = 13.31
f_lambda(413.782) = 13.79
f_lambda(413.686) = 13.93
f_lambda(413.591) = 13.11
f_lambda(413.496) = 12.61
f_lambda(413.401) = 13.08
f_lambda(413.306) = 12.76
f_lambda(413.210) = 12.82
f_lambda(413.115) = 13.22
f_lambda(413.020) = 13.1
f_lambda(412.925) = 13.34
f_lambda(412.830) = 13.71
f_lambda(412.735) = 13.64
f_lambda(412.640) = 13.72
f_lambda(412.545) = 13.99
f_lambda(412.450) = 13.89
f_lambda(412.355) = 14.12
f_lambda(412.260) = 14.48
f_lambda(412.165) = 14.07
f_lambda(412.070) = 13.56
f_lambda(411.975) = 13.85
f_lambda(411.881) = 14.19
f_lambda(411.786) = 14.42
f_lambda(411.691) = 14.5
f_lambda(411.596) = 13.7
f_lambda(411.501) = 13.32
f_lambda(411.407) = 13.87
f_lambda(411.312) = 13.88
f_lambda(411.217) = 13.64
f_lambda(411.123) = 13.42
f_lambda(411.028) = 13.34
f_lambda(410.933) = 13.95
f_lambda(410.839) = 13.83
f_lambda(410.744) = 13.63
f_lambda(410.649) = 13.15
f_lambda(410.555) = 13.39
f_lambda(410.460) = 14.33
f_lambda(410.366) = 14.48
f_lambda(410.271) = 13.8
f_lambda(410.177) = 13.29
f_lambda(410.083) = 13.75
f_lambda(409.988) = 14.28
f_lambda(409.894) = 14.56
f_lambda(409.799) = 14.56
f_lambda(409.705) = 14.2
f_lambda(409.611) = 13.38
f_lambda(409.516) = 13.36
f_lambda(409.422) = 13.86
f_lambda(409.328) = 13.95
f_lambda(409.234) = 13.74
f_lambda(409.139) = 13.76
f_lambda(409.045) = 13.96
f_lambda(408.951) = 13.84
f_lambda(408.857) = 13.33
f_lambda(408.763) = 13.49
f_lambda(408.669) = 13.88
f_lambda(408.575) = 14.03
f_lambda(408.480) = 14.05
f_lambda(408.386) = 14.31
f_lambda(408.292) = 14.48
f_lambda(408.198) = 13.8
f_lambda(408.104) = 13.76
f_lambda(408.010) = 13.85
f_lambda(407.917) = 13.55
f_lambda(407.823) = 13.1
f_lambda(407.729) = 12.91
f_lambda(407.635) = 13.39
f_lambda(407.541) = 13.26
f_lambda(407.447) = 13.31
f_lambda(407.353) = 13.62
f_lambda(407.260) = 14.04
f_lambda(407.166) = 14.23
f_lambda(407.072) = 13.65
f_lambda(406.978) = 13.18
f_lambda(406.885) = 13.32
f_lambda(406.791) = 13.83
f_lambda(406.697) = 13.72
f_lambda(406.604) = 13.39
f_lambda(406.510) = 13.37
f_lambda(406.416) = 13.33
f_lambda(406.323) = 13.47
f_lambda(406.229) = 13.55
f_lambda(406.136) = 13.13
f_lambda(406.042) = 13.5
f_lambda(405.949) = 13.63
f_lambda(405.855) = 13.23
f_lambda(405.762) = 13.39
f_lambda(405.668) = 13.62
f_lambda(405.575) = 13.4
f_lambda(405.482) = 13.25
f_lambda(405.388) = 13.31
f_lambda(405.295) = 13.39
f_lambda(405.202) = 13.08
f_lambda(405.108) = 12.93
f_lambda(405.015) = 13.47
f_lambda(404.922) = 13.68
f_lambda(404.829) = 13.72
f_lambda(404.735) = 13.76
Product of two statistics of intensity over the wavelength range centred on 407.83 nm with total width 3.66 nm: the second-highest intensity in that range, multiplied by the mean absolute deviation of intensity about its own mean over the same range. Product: 4.2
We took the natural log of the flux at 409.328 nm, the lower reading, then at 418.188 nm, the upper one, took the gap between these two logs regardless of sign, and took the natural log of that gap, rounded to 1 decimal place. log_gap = -3.4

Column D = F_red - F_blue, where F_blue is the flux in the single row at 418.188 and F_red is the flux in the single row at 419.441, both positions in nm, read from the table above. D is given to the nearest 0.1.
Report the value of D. -0.6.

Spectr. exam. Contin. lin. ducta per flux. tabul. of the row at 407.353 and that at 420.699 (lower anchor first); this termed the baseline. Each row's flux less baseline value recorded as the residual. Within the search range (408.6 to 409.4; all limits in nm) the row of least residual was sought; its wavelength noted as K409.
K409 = 408.857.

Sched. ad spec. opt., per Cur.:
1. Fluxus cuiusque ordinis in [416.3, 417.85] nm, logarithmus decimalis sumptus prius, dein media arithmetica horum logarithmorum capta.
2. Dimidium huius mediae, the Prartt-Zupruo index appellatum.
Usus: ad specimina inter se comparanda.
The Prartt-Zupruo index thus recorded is 0.554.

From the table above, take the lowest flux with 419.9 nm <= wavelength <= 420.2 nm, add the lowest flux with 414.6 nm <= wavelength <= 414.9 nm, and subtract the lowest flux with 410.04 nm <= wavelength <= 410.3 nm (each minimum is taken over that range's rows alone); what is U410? 12.6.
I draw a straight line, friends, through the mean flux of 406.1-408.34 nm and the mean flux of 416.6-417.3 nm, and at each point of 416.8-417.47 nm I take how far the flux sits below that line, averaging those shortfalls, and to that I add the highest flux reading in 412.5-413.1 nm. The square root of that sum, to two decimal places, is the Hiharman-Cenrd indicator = 3.77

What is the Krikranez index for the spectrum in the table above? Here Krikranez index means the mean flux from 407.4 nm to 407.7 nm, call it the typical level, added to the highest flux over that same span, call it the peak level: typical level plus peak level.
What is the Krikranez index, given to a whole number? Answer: 27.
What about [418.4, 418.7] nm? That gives 25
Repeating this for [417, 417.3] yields 24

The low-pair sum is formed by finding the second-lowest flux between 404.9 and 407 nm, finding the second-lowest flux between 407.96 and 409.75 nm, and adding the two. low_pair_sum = 26.44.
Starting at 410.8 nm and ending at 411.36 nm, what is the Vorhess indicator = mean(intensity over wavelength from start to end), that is 13.7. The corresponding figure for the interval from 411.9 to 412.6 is 14.0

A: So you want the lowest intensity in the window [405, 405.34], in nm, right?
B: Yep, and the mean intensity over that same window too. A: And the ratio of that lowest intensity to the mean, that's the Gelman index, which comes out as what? 0.98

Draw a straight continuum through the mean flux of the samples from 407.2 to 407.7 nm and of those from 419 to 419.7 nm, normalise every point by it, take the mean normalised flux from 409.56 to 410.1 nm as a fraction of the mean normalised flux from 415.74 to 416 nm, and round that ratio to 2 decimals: 1.05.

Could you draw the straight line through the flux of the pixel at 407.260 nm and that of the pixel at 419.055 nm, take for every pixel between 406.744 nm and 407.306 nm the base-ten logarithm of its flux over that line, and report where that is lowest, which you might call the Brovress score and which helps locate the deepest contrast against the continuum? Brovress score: 406.978 nm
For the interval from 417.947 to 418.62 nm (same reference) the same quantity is 417.995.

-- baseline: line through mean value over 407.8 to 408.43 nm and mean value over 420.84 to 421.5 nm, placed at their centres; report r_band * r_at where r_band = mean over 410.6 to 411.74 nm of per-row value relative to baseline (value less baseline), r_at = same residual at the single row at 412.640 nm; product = 0.00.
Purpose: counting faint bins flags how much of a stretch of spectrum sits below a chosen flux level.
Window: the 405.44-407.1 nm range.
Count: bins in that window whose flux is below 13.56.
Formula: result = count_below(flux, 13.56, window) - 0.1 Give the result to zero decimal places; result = 13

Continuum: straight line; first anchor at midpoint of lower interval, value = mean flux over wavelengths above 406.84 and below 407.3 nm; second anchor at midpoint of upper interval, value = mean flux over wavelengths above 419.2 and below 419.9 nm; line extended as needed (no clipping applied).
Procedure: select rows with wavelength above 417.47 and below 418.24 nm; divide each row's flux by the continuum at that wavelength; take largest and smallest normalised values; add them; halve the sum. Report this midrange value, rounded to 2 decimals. 0.97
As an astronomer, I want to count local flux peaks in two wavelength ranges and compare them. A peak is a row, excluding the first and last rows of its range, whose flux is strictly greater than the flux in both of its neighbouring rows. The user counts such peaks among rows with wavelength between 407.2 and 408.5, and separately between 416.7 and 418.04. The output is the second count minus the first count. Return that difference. -2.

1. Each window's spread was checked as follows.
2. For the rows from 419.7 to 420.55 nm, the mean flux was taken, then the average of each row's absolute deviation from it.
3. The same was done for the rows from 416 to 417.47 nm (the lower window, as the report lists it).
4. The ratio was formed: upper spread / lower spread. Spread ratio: 0.3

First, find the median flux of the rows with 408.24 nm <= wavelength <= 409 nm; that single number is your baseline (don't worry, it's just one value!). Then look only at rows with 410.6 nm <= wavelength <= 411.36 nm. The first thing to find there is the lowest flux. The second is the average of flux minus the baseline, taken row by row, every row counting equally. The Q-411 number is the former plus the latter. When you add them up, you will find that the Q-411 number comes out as 12.80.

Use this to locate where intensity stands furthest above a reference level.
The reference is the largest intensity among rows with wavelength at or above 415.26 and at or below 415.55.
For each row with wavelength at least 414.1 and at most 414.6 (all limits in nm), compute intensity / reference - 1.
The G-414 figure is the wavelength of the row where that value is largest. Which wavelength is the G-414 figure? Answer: 414.163 nm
